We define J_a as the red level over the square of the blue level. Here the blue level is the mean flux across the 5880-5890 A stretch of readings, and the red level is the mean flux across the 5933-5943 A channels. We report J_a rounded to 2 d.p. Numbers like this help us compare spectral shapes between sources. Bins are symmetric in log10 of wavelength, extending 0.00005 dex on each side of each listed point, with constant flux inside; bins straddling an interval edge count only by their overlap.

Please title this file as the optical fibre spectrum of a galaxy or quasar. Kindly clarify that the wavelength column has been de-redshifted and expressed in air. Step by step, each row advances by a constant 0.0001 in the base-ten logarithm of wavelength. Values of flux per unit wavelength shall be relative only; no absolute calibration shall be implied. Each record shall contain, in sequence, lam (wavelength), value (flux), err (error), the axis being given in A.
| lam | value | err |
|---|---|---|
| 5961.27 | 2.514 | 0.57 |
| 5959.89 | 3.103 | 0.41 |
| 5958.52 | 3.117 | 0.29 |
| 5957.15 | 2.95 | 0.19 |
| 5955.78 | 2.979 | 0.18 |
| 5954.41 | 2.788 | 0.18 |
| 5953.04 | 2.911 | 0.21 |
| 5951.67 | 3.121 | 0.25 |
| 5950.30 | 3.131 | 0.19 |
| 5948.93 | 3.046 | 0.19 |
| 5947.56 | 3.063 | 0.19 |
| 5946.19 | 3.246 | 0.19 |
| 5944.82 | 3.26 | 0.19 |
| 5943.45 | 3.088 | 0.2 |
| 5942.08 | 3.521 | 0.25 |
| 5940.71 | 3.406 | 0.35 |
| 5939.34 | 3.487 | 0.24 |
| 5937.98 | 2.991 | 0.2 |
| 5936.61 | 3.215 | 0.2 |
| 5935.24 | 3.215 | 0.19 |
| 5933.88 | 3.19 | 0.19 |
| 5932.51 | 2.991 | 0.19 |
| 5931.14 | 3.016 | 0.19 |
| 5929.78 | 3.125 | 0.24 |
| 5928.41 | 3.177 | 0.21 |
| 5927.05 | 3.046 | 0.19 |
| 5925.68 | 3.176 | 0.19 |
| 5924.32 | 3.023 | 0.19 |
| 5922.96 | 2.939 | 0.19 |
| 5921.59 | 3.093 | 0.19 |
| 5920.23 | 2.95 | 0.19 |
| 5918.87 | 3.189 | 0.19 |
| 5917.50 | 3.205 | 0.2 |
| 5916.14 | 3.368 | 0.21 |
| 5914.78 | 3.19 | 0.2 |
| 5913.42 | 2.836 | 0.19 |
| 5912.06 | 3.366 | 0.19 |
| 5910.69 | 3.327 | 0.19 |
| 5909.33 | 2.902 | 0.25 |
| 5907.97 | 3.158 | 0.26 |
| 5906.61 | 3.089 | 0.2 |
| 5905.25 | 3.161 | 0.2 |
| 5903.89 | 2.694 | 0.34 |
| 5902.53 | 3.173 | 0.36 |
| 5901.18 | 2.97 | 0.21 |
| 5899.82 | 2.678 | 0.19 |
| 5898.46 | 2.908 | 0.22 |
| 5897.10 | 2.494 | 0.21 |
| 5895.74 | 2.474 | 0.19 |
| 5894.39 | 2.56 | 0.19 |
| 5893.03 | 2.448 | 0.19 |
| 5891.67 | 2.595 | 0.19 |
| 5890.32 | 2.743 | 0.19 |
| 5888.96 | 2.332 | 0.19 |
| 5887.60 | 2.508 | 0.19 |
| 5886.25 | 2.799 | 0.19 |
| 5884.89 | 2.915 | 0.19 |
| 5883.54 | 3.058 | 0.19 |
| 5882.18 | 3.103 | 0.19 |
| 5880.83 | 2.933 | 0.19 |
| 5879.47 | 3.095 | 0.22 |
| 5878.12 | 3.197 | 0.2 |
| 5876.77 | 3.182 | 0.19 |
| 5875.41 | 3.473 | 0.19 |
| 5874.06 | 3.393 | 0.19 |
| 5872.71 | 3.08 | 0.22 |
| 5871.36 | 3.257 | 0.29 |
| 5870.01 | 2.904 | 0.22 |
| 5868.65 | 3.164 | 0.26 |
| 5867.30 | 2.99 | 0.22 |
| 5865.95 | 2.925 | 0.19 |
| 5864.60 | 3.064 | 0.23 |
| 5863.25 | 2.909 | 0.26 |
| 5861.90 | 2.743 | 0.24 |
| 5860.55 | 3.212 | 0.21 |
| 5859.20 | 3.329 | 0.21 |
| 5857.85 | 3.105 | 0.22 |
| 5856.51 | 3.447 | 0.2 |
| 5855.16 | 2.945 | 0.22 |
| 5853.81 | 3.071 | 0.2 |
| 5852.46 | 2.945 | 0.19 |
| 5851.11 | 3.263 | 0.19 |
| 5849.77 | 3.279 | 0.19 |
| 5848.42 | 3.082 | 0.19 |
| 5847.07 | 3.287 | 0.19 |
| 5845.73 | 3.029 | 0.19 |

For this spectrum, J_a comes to 0.42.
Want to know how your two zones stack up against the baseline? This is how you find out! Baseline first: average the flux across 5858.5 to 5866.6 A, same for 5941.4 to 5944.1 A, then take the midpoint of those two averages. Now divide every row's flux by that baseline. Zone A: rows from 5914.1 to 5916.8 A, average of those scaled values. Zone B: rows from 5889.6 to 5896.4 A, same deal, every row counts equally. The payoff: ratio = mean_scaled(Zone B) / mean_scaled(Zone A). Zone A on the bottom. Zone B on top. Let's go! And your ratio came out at 0.78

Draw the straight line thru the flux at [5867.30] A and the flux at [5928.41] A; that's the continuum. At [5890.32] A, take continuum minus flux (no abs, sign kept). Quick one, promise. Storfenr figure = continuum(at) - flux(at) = 0.317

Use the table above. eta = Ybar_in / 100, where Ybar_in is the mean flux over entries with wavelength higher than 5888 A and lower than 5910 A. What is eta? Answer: 0.0277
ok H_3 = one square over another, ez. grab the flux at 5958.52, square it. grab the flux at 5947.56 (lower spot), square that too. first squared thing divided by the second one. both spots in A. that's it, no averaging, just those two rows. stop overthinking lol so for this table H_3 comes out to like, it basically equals 1.04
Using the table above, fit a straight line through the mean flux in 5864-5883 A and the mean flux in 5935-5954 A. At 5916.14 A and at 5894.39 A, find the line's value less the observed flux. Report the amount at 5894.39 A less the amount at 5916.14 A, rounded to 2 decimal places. 0.79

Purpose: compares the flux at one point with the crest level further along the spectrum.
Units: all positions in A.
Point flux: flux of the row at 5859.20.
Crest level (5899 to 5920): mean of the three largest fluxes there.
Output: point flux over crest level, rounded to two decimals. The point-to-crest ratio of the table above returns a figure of 0.99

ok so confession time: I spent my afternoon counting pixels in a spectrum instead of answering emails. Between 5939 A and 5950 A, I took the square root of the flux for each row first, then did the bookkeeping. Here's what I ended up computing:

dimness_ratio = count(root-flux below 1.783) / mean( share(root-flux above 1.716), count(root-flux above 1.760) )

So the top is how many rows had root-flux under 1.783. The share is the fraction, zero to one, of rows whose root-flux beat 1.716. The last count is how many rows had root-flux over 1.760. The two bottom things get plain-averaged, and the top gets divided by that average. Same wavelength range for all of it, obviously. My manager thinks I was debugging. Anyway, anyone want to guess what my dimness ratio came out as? 1.0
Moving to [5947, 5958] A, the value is 5.8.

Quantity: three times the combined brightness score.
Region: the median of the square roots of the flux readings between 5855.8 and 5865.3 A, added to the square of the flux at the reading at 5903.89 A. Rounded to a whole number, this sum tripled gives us 27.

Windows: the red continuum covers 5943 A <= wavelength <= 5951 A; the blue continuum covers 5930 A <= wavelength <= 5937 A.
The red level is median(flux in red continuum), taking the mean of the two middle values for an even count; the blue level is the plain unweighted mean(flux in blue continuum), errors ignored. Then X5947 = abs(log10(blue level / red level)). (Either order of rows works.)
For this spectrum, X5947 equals 0.002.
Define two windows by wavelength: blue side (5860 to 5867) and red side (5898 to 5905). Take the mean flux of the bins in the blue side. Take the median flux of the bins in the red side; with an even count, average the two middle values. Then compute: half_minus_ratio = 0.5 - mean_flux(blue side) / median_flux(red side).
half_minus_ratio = -0.52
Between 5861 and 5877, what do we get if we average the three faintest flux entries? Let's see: 2.85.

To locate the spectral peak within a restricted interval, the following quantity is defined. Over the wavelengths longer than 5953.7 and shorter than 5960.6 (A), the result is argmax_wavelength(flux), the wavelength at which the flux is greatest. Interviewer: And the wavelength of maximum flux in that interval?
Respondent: 5958.52 A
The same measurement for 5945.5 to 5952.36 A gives 5946.19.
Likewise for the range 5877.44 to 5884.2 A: 5878.12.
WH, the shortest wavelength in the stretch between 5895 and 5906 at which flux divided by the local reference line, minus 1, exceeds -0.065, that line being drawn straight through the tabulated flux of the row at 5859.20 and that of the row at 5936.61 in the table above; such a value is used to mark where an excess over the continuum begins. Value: 5902.53 A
